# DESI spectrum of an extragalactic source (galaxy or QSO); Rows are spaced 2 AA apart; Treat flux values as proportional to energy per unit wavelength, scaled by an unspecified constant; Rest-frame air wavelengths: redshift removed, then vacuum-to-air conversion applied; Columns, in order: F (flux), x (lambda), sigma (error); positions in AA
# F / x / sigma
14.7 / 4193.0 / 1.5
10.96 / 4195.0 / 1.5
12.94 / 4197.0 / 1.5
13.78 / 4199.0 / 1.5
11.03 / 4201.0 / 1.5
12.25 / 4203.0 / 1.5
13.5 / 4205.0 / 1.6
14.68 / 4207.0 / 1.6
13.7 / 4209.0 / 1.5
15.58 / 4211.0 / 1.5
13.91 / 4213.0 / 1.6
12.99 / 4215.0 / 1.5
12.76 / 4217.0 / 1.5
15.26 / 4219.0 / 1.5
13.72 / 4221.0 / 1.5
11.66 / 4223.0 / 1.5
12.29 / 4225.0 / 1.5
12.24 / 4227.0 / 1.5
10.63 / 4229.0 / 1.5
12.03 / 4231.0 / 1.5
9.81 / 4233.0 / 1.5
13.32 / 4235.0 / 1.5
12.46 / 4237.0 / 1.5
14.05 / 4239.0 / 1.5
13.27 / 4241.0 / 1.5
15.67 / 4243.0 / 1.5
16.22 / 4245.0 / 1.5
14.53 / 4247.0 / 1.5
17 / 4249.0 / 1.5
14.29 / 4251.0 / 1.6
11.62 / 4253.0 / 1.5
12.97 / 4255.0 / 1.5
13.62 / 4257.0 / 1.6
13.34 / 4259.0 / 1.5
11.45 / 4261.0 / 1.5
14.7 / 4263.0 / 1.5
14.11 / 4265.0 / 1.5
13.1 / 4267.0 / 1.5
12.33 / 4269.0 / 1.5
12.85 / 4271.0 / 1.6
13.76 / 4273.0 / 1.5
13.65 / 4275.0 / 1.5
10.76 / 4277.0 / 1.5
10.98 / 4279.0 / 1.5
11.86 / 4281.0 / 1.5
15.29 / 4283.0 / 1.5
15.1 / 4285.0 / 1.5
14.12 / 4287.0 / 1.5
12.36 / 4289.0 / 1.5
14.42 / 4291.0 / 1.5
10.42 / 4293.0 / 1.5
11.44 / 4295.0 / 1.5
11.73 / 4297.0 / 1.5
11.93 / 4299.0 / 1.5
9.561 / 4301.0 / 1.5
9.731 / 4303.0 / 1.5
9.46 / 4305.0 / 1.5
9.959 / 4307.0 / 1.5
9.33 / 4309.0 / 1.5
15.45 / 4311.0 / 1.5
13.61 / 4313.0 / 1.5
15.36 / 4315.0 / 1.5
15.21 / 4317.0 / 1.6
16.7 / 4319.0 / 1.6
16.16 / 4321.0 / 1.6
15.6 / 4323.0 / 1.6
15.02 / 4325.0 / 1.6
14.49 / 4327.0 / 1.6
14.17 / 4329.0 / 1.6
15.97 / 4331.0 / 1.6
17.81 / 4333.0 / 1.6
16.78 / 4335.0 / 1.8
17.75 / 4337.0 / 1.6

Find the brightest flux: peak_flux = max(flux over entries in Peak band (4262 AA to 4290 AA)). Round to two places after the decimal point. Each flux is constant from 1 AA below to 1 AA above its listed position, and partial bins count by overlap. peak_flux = 15.29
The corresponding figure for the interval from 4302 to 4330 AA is 16.70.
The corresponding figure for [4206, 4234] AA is 15.58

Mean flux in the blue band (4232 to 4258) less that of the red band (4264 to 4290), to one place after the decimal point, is 0.7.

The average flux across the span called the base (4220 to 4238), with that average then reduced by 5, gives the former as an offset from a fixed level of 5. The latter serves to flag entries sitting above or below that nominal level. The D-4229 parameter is 7.02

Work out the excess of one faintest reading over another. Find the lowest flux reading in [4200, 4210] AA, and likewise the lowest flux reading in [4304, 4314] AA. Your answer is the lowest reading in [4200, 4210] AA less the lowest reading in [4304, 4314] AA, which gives 1.7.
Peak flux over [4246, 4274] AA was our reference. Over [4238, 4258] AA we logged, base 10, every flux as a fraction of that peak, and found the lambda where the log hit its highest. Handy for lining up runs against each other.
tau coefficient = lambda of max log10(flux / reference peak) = 4249.0 AA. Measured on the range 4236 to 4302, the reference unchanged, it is 4249.0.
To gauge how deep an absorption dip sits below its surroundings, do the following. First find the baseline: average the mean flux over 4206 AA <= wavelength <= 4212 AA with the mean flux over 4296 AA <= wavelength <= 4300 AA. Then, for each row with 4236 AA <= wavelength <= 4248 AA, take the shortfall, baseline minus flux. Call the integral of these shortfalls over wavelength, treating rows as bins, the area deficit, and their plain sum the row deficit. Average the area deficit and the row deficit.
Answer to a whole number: -10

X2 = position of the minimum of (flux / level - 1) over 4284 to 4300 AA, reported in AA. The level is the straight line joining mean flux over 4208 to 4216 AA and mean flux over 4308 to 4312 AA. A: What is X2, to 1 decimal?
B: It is 4293.0 AA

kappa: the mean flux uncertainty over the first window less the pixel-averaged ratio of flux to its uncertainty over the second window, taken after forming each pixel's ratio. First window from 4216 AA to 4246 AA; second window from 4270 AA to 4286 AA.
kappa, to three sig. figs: -7.12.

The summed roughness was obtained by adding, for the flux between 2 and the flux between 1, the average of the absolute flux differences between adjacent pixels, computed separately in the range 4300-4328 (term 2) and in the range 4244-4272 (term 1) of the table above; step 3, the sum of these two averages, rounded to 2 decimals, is 2.69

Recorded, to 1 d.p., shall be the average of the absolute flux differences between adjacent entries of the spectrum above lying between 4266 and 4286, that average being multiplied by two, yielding 2.2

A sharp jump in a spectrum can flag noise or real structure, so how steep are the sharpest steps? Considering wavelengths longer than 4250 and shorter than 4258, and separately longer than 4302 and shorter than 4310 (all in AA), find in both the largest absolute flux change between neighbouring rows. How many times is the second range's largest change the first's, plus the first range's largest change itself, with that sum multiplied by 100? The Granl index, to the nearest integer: 291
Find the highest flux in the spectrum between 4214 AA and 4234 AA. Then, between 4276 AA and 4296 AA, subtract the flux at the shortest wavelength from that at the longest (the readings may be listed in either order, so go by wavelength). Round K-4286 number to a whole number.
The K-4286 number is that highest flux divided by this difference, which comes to 22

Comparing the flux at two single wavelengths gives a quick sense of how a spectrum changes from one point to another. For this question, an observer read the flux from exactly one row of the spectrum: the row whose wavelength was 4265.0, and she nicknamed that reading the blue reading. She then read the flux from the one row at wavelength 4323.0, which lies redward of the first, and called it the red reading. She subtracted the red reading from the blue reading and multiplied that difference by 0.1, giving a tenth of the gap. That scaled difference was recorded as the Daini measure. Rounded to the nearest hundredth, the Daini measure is -0.15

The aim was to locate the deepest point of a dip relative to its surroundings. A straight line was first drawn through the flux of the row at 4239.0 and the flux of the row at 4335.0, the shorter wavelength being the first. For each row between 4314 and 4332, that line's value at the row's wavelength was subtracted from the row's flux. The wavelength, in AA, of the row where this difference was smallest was 4329.0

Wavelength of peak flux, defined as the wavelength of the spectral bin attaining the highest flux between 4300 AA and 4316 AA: 4311.0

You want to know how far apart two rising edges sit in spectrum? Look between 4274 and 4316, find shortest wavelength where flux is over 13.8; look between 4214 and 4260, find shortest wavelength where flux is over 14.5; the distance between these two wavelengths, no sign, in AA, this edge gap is 64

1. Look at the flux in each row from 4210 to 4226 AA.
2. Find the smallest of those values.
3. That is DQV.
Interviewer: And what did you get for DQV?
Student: 11.66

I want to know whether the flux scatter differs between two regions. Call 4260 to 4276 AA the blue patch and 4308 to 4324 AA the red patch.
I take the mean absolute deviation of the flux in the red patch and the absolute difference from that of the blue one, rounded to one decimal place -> 0.8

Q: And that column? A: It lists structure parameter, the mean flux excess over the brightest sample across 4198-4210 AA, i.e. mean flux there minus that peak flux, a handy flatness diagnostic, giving -1.5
